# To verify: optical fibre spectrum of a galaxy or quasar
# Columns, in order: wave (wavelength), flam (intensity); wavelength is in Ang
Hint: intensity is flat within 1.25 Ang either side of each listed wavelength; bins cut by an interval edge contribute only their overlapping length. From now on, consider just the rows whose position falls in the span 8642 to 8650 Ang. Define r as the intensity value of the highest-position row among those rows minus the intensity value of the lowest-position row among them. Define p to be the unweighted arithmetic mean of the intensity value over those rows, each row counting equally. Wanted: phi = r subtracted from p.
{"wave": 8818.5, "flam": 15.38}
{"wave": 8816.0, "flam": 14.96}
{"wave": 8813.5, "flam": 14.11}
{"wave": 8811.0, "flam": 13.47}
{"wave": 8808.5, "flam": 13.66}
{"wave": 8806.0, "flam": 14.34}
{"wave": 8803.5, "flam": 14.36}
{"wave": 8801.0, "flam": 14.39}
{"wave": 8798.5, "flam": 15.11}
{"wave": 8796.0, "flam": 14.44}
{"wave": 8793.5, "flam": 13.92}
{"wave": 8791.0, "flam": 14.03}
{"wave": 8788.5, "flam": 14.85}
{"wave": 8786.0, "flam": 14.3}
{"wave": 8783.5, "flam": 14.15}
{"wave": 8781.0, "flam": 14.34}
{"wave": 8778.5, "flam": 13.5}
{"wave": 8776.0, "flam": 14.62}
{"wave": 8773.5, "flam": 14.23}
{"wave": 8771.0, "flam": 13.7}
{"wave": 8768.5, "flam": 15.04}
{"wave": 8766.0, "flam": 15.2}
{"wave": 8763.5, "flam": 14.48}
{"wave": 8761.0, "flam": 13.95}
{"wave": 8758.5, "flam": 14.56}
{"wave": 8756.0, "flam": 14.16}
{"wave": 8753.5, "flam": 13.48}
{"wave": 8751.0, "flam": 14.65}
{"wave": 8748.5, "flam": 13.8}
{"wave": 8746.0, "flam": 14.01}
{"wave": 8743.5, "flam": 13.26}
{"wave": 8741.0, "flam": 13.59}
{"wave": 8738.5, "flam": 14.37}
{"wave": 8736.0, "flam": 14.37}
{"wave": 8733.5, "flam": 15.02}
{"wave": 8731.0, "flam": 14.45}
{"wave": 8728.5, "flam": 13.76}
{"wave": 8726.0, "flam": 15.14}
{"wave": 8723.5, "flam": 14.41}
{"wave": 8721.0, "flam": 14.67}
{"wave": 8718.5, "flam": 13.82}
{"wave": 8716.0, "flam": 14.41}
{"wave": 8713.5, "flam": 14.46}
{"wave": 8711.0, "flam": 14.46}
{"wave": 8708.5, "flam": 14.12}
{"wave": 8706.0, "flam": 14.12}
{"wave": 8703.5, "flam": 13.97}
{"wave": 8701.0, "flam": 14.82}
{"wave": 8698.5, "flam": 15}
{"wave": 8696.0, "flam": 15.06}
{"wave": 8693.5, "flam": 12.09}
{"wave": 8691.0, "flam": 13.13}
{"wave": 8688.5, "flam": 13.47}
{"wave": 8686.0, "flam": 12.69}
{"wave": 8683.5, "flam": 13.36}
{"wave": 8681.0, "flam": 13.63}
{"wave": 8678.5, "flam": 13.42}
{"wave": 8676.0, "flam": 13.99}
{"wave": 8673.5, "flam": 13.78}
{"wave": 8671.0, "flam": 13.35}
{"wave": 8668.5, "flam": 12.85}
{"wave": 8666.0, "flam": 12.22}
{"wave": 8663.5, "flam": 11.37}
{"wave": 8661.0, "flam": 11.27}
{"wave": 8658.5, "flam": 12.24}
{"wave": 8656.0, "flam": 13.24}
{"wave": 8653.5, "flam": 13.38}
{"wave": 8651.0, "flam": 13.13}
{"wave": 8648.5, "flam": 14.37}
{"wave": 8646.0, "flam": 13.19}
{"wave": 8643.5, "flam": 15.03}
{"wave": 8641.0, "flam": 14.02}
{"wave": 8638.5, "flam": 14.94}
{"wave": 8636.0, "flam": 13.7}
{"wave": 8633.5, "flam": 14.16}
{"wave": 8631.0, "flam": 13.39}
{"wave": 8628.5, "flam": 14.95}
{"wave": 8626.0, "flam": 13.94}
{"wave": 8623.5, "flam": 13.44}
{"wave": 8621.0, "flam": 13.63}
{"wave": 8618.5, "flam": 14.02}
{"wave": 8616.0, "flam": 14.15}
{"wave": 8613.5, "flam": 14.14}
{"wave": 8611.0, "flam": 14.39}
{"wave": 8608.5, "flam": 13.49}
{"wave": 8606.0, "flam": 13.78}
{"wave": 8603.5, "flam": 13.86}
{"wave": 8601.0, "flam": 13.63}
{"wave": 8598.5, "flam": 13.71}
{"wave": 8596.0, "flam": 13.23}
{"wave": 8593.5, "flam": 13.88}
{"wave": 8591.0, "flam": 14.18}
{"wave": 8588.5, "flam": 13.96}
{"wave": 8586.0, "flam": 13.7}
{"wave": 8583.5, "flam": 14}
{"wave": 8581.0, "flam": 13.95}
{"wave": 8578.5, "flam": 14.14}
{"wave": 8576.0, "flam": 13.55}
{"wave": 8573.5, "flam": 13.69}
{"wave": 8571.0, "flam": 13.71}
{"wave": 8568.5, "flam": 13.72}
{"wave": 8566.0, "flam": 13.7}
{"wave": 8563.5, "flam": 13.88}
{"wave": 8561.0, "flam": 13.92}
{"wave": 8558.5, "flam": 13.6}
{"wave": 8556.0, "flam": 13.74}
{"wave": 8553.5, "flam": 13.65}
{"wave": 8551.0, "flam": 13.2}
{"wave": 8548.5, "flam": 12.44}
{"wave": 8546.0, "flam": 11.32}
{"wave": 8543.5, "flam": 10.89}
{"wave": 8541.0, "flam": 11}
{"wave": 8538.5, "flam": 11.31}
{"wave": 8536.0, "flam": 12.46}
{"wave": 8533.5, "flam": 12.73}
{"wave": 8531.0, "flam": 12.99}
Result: 14.9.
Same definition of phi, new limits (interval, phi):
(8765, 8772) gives 16.1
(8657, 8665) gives 12.5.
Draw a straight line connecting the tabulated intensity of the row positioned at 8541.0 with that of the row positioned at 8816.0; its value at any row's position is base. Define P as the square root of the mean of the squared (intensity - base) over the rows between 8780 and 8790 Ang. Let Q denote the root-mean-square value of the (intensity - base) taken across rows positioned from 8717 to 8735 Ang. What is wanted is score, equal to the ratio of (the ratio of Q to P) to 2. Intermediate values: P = 0.3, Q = 0.9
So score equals 1.8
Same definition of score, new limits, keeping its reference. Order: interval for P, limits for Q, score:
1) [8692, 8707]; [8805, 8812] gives 0.4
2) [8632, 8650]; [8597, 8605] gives 0.5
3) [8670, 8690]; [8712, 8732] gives 0.7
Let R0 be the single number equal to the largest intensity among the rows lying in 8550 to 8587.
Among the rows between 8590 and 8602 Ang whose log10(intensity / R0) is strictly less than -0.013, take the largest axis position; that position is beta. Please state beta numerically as 8601.0 Ang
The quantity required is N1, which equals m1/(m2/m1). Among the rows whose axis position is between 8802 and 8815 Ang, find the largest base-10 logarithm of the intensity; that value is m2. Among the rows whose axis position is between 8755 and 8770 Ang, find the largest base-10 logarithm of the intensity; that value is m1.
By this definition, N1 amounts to 1.21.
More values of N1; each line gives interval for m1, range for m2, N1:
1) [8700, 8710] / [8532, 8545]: 1.24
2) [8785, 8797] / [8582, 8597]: 1.19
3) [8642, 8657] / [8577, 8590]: 1.20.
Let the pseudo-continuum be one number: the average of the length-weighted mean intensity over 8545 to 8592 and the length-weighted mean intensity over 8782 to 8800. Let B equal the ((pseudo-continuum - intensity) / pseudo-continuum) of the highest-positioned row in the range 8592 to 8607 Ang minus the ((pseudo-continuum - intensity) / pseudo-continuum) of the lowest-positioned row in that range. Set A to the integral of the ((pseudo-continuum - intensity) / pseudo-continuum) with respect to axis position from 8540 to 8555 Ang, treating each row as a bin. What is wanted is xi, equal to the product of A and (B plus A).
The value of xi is 4.0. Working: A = 2.0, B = 0.007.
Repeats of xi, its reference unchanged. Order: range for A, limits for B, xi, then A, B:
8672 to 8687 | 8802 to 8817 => 0.3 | 0.5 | -0.043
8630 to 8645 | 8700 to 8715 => 0.0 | -0.2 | 0.026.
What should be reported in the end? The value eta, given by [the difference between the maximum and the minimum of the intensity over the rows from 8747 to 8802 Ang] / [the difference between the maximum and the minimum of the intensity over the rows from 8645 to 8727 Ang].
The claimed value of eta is 0.4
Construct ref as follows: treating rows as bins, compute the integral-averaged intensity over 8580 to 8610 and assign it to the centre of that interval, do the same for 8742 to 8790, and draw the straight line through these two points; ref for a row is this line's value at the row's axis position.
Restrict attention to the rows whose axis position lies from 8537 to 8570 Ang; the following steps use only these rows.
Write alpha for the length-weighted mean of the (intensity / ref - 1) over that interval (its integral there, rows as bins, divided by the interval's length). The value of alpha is -0.064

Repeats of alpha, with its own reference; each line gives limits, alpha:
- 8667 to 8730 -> -0.010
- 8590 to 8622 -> 0.003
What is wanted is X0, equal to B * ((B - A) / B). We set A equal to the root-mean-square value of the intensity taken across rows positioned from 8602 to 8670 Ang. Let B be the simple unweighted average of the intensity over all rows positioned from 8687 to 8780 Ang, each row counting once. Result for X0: 0.6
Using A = 13.6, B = 14.2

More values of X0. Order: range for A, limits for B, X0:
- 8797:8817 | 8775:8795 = -0.1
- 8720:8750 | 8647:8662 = -1.3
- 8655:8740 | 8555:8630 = 0.1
